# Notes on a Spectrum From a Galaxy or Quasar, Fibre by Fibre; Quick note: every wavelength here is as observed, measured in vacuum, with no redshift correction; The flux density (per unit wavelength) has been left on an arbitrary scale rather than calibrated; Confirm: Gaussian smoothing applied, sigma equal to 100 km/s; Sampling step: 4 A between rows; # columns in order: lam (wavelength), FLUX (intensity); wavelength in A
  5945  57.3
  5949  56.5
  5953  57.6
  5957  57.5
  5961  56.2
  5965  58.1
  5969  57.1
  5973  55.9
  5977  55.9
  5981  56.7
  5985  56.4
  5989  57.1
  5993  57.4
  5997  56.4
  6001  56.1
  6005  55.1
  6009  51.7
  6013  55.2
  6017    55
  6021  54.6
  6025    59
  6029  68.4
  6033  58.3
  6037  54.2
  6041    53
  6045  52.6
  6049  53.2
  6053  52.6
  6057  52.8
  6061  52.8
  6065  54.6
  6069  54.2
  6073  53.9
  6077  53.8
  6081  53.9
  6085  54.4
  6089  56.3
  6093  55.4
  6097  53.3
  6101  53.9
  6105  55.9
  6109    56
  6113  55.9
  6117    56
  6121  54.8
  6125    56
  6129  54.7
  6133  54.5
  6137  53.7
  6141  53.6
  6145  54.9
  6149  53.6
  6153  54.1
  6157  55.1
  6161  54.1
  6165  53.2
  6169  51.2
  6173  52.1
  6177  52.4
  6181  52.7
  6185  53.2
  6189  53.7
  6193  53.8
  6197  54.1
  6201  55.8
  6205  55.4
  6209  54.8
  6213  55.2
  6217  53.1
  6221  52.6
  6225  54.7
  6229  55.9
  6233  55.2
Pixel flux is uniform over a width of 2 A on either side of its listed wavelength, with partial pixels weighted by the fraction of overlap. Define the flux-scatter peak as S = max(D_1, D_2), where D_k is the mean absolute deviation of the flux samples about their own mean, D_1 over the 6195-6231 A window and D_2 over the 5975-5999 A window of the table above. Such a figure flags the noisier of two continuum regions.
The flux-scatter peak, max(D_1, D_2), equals 0.90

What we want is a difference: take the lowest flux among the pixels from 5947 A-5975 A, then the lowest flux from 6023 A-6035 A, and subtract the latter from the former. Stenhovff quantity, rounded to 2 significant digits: -2.4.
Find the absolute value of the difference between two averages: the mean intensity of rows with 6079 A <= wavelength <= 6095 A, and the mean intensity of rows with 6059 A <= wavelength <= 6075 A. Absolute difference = 1.1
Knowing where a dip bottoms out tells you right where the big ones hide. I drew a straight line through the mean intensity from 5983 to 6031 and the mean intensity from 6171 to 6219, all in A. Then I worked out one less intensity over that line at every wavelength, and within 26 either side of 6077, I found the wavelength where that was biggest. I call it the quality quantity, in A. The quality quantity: 6053 A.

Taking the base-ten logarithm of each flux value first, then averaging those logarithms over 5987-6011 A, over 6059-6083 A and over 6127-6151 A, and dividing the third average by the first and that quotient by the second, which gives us 0.574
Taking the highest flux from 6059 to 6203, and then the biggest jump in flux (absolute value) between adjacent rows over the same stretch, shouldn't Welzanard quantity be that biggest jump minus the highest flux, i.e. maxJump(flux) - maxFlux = -54.2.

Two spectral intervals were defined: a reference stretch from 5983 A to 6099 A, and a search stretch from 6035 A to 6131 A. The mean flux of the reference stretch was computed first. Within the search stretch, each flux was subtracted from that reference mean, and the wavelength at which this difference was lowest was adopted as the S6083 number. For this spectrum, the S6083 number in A 6089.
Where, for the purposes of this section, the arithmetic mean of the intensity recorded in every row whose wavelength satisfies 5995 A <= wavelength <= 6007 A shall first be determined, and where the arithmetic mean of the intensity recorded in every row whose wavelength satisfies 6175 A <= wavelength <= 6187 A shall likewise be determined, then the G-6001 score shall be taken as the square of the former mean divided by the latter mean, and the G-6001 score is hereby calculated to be 59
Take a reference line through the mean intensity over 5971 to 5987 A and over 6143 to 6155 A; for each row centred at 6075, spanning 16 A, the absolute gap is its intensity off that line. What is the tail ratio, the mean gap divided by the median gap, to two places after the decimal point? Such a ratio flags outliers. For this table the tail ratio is 0.98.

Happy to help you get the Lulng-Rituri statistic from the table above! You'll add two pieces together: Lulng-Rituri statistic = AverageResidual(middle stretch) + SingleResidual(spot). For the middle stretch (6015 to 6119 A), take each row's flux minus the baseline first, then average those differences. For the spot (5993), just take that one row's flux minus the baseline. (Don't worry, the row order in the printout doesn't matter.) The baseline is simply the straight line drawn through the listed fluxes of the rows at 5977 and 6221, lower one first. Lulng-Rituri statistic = 2.2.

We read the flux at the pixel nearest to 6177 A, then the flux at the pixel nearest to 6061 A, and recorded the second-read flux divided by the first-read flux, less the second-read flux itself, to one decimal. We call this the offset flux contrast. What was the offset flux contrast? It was -51.8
